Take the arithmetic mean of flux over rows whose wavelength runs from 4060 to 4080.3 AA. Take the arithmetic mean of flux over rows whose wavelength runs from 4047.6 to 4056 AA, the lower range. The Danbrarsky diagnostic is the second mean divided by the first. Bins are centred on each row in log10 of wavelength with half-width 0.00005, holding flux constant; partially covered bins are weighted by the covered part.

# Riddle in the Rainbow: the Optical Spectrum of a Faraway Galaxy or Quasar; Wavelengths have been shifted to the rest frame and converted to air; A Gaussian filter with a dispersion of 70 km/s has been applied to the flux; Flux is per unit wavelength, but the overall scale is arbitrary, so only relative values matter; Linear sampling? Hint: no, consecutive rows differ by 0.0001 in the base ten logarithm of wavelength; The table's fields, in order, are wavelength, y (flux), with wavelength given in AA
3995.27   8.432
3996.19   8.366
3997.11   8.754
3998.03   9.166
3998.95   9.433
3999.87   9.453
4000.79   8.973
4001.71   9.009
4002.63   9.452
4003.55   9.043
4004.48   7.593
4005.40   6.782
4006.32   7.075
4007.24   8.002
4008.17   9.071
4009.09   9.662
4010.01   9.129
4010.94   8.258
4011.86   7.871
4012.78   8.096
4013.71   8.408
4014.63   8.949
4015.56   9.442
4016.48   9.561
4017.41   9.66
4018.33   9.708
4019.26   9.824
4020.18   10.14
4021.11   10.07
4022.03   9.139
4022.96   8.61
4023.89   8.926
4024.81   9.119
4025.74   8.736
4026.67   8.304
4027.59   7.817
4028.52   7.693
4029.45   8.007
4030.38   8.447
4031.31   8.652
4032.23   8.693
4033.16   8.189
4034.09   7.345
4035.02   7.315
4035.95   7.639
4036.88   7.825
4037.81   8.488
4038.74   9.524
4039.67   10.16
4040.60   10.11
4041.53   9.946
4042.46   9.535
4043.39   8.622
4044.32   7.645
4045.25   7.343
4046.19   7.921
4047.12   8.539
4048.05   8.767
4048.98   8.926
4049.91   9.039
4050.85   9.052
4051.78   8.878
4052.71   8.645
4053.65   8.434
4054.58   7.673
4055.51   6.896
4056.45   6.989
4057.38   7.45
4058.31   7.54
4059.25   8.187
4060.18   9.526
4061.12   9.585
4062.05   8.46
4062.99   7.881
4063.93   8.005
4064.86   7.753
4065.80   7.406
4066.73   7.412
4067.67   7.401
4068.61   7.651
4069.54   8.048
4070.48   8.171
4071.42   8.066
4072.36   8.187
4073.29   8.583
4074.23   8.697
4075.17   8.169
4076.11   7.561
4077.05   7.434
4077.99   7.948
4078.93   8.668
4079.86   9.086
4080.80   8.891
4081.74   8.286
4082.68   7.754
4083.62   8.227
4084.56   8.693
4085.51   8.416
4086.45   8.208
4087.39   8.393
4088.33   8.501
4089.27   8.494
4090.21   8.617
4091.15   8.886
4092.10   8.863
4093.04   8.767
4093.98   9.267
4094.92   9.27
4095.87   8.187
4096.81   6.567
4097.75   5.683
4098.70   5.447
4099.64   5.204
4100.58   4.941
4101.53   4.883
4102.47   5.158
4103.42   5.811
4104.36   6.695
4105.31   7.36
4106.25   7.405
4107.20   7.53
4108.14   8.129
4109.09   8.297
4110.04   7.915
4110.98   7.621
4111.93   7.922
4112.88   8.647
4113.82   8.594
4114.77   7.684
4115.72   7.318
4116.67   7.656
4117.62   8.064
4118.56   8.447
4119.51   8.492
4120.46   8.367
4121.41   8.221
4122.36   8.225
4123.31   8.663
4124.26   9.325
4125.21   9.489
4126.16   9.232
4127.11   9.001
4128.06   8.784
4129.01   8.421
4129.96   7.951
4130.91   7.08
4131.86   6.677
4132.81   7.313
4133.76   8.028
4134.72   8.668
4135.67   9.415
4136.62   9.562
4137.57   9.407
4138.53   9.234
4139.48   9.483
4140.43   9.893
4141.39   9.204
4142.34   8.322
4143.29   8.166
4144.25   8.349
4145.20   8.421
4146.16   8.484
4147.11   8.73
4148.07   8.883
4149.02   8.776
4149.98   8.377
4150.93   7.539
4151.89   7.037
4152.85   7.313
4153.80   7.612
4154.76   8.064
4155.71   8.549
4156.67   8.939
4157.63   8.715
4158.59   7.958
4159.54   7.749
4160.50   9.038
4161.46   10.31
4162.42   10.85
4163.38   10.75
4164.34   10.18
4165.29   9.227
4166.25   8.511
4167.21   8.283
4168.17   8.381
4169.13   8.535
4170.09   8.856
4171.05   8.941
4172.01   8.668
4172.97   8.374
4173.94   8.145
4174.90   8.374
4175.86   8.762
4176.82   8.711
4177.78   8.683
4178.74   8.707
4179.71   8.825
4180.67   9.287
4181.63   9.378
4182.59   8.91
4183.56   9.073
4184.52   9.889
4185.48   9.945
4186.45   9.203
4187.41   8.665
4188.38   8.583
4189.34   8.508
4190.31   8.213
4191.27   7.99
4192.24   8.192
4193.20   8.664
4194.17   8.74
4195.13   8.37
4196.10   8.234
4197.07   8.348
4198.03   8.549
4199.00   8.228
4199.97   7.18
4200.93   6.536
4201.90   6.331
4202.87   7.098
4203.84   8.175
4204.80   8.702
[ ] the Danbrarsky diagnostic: 1.04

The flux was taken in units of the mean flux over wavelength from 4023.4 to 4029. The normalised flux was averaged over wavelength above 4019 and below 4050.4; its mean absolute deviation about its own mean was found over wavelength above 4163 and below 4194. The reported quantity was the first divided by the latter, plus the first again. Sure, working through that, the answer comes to 20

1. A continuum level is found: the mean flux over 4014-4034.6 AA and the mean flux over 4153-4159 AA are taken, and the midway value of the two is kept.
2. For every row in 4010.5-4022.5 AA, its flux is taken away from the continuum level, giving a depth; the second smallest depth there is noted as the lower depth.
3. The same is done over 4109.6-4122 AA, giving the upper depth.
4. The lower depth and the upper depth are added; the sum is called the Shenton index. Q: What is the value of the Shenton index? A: -1.5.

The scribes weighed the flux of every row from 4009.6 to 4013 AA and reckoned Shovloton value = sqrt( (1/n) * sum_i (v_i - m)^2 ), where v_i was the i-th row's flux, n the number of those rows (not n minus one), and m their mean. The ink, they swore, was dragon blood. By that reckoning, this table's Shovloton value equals 0.48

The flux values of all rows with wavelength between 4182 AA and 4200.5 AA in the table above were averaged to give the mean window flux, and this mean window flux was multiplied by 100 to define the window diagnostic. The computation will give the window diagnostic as 860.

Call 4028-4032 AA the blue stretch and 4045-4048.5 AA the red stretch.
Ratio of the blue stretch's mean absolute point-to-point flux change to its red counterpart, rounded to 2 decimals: 0.67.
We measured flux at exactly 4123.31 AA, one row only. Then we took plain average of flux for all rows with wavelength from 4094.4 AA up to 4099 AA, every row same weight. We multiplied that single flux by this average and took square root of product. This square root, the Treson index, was 7.8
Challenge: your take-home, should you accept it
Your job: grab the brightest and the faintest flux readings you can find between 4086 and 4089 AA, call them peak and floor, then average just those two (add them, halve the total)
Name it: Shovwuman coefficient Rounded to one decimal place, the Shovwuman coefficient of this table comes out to 8.4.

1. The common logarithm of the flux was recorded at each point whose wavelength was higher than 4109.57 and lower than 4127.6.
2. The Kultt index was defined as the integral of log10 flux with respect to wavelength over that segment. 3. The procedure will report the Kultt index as 16.6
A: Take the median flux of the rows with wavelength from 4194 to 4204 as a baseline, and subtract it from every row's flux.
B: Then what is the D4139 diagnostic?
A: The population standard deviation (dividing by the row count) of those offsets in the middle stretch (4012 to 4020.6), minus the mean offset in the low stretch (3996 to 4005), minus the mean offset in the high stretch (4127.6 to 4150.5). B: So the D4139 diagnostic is -0.39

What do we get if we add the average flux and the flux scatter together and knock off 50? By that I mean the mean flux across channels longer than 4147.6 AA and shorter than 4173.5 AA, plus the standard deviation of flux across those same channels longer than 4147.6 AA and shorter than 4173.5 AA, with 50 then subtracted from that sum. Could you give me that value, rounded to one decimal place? -40.4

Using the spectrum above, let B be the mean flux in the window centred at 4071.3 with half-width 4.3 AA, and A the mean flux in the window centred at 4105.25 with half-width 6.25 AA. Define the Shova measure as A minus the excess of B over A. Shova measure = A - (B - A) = 5.3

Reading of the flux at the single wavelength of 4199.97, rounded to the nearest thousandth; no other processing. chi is 7.180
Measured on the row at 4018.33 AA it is 9.708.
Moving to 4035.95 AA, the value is 7.639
